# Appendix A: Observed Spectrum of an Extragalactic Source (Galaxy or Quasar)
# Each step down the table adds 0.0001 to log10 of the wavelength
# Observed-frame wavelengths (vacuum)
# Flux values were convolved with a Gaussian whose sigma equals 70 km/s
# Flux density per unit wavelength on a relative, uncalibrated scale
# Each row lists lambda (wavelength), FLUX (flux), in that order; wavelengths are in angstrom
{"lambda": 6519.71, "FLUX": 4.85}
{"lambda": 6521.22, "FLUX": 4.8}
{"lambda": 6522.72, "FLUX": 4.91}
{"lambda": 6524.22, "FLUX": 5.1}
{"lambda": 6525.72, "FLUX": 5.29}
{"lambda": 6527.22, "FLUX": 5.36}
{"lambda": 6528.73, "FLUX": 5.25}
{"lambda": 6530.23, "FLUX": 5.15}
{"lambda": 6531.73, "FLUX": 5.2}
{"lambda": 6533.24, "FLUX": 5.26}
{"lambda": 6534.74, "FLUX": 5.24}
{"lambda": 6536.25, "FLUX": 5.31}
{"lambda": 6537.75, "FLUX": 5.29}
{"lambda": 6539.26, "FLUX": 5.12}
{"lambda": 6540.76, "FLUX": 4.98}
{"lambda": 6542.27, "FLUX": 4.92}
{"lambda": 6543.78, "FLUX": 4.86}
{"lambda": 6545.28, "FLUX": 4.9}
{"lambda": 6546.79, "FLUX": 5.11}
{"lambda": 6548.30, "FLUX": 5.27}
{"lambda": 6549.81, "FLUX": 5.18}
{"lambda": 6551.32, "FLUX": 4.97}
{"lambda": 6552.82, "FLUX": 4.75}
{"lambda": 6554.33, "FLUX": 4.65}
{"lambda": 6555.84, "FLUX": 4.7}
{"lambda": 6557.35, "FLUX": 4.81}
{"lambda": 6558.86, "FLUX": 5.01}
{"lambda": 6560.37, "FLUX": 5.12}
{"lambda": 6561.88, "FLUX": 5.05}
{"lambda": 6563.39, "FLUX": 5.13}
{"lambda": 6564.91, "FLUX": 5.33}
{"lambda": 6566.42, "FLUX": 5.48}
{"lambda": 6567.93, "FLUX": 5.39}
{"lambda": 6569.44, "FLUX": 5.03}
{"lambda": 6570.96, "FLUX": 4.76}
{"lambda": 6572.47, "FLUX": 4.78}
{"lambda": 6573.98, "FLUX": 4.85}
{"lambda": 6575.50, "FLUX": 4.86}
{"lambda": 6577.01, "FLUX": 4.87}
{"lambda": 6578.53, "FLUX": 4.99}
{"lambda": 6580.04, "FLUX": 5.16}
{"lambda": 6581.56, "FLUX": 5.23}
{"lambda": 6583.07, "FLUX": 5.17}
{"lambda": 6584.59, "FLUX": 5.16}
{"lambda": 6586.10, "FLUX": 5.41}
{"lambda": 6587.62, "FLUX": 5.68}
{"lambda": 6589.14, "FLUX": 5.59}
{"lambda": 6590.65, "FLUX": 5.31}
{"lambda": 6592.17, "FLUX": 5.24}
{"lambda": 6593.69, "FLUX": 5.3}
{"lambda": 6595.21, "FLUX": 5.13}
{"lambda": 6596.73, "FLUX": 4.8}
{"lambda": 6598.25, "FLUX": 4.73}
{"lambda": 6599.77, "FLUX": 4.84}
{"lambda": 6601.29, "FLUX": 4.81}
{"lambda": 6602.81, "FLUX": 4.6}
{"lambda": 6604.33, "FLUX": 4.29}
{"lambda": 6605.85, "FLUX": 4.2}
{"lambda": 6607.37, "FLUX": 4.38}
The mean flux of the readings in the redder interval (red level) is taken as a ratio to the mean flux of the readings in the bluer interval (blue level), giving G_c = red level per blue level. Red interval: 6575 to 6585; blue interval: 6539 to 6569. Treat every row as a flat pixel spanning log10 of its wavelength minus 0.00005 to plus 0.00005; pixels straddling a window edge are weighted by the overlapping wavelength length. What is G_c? 1.01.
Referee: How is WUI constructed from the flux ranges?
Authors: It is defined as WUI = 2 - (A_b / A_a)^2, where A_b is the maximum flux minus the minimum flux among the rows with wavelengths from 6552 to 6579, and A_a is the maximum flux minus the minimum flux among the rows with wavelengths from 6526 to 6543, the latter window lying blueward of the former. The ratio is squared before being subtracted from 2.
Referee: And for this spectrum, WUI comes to -1.6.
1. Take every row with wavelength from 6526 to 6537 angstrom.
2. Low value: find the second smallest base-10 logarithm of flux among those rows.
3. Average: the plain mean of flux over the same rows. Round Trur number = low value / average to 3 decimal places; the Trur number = 0.136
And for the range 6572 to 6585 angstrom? 0.137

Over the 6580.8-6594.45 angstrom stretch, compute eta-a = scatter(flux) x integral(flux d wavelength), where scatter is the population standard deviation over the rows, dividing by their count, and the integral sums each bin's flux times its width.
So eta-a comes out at 12.6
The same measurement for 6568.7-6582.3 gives 10.5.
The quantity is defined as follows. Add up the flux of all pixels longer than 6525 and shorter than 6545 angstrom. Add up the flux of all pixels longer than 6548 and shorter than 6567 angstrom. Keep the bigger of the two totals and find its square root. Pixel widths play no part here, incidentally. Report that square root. 8.20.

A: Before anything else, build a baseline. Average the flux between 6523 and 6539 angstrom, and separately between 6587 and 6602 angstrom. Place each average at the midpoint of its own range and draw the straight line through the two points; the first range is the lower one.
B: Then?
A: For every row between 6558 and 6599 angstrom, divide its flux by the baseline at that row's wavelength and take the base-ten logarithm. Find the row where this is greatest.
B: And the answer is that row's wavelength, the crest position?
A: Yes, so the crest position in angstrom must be 6587.62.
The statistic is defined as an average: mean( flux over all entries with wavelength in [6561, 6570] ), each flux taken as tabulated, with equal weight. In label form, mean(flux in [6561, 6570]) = 5.24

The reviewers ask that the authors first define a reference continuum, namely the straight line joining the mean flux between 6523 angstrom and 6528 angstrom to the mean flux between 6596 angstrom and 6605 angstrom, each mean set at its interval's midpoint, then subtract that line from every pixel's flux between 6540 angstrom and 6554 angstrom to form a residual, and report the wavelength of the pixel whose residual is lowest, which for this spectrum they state 6552.82 angstrom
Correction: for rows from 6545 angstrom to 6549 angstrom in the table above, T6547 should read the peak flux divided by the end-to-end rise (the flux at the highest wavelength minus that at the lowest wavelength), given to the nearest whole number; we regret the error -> 14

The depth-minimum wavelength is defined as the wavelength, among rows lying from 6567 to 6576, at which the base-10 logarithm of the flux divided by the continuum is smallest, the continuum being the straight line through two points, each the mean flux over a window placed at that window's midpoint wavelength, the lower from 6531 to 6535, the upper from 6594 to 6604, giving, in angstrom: 6570.96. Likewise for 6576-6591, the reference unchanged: 6577.01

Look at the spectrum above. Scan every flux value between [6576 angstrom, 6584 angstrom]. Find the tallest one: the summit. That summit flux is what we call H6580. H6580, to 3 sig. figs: 5.23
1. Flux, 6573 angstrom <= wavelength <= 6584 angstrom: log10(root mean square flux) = 0.701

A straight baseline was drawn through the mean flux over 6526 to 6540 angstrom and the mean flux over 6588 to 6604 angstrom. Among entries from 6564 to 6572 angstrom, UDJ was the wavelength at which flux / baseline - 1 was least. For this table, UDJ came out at 6570.96 angstrom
